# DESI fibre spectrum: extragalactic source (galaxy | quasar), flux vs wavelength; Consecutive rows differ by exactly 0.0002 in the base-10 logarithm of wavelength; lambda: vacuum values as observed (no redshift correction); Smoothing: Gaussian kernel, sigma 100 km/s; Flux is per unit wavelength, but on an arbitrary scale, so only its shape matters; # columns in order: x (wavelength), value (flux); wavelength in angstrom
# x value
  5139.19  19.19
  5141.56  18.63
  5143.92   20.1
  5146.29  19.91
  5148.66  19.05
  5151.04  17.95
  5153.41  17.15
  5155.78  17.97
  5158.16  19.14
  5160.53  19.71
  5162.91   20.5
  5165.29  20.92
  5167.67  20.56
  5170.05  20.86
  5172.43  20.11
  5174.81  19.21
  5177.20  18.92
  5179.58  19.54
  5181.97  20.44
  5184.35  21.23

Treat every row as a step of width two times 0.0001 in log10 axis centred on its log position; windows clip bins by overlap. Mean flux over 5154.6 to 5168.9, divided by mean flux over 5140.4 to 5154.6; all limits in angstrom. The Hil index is 1.05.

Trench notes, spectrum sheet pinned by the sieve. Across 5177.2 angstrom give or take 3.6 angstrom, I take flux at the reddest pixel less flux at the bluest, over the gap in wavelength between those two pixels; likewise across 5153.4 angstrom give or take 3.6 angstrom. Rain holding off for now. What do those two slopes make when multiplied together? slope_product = 0.000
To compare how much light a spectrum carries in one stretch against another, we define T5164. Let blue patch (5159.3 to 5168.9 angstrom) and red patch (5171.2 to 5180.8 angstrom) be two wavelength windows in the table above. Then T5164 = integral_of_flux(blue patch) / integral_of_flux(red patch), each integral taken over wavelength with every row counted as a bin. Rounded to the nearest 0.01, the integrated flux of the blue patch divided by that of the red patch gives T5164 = 1.05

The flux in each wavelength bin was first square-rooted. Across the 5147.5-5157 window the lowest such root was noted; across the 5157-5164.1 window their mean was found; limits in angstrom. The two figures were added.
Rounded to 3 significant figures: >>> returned 8.59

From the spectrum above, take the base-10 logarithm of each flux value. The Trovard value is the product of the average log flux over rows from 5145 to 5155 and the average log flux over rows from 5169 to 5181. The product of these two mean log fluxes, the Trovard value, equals 1.640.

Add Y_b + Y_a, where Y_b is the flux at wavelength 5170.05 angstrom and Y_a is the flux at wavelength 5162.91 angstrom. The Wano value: 41.4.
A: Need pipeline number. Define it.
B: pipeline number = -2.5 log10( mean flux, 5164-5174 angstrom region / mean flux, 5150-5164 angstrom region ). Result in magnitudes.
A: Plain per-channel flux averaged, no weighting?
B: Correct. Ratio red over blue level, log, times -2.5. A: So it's -0.10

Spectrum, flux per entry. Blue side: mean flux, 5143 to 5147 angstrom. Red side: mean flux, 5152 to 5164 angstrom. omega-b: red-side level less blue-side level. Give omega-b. -1.1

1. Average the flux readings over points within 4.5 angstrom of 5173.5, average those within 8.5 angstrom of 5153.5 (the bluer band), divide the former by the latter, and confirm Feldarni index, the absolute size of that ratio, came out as 1.06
